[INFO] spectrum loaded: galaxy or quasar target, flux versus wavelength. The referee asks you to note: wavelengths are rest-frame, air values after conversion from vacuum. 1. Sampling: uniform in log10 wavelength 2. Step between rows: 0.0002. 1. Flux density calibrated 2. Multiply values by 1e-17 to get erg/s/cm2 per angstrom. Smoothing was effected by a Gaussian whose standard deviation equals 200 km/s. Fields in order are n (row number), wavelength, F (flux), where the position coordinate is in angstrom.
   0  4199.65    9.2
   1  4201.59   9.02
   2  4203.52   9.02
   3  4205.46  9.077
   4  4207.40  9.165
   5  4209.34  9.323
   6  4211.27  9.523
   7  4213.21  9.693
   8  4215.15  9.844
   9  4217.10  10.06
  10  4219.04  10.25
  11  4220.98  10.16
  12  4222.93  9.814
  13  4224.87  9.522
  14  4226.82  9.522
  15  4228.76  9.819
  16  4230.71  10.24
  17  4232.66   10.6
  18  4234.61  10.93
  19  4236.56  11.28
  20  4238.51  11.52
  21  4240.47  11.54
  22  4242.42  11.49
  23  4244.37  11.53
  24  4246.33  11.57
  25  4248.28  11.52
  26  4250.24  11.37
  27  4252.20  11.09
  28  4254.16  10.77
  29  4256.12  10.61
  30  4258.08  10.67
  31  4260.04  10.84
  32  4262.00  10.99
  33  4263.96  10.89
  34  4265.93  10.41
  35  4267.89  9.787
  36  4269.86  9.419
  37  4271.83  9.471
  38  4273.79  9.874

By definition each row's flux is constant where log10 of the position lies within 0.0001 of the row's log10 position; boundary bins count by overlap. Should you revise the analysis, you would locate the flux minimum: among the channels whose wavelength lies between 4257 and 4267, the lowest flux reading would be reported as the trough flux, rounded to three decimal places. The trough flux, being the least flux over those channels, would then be 10.410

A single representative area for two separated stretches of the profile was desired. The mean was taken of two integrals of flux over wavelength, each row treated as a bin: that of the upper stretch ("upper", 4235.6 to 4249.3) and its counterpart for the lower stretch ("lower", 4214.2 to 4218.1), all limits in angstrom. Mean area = 98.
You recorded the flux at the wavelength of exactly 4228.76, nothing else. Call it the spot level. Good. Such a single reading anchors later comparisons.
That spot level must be 9.819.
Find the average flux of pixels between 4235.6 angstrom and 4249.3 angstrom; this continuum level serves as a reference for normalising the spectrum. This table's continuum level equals 11.5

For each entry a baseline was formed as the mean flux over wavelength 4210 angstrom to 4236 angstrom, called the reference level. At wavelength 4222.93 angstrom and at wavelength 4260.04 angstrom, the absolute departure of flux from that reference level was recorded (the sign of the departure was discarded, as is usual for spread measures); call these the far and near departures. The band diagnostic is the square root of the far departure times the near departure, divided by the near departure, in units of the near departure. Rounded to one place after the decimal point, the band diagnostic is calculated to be 0.5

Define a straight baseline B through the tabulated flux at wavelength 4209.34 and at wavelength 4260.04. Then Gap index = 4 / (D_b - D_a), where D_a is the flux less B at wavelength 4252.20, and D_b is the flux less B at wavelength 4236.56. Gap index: 6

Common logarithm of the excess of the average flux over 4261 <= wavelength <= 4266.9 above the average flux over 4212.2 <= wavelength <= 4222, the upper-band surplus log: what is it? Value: -0.1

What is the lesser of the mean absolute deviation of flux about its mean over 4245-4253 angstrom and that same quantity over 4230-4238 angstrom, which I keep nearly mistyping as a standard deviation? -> 0.16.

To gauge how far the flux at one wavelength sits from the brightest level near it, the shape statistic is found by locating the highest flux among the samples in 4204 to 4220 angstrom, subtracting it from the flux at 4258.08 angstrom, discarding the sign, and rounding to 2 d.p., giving 0.42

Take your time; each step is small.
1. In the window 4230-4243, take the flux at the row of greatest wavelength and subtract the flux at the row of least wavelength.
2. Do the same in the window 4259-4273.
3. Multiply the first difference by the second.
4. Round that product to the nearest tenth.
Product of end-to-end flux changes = -1.7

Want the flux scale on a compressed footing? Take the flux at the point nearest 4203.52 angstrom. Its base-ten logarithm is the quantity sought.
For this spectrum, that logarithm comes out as 0.96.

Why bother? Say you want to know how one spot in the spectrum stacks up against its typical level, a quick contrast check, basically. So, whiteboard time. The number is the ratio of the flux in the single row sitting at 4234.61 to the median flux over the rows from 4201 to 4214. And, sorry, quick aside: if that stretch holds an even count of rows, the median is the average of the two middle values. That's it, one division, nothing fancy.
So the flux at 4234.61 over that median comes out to 1.19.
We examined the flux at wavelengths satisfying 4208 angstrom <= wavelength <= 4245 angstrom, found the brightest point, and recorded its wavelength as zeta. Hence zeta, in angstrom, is 4240.47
